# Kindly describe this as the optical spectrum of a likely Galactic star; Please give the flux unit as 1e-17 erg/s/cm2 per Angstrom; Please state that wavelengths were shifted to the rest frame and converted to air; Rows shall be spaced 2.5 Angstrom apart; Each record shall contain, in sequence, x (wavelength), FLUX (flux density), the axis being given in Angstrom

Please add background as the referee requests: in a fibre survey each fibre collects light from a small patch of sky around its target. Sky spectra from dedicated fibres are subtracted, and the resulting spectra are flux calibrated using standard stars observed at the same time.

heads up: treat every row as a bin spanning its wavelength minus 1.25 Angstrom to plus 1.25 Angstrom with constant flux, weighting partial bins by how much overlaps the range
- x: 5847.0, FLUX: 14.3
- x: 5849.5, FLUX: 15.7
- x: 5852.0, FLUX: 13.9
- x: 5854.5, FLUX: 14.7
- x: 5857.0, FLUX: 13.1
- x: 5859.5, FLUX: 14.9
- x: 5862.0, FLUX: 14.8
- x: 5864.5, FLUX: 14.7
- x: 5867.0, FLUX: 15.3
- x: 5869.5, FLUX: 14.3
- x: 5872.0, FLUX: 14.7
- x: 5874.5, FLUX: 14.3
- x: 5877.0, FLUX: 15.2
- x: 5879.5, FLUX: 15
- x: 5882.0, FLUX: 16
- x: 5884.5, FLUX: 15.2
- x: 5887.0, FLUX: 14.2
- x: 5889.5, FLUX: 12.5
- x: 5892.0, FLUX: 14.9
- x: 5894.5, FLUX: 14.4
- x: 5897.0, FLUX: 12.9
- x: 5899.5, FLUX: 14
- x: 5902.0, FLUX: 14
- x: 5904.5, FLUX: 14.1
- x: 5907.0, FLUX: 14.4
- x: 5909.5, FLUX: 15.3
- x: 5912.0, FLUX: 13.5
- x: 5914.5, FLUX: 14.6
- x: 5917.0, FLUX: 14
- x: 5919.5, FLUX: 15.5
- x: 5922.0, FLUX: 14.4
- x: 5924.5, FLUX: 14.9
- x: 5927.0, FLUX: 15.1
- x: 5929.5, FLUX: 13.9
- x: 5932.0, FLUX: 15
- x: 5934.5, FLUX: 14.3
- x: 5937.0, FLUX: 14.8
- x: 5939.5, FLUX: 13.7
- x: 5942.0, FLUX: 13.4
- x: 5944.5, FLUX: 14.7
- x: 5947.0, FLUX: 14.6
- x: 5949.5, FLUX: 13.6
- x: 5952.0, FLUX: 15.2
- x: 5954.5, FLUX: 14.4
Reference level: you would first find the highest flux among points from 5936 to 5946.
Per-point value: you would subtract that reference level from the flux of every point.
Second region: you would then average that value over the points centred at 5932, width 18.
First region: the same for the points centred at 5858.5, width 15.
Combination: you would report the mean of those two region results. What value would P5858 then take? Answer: -0.36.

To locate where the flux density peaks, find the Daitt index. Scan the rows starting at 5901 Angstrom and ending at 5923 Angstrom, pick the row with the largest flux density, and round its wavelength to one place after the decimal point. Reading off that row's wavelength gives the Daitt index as 5919.5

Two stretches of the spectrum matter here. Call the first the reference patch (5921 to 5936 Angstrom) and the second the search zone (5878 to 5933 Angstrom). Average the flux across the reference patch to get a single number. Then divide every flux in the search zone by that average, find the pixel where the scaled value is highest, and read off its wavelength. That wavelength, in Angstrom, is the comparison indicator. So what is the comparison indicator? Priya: 5882.0 Angstrom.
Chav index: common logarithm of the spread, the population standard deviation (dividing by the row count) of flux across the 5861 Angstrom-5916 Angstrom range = -0.11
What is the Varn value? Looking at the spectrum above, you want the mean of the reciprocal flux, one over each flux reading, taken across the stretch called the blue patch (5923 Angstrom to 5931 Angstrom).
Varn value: 0.0684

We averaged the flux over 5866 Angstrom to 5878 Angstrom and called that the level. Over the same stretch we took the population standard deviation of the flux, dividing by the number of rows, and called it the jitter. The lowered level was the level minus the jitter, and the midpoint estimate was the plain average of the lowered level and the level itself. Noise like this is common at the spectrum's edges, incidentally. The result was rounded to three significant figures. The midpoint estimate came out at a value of 14.5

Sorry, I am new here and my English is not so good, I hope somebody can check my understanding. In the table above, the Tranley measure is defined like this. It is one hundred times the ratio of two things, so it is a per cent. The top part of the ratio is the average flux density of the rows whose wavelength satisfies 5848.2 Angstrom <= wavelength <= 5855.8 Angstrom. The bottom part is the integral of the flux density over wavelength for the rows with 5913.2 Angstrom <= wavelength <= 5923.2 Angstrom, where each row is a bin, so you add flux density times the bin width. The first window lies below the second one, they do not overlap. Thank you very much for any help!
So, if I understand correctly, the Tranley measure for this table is 10.1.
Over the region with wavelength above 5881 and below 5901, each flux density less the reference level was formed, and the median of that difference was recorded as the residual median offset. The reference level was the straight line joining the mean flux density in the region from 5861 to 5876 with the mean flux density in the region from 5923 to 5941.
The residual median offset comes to -0.33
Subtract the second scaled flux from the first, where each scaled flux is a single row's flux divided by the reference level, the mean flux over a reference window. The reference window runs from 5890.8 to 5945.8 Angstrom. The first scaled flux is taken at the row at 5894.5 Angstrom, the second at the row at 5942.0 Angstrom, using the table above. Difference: 0.07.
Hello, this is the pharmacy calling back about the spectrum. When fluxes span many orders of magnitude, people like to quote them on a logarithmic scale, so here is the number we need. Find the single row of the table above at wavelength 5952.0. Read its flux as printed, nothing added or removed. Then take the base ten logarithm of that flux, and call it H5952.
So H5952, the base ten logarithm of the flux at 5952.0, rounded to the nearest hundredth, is 1.18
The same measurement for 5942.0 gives 1.13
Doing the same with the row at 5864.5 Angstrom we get 1.17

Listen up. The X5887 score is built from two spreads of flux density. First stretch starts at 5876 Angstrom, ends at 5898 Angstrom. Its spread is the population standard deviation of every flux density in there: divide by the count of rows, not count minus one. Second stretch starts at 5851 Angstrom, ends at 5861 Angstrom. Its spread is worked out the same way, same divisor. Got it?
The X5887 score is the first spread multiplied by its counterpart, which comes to 0.76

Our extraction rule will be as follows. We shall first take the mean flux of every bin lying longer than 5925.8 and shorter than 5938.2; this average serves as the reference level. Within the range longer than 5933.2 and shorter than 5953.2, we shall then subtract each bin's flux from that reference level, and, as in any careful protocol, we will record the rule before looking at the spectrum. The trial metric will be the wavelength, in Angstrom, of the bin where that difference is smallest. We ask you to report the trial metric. 5952.0 Angstrom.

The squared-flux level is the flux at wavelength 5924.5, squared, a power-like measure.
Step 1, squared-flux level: 222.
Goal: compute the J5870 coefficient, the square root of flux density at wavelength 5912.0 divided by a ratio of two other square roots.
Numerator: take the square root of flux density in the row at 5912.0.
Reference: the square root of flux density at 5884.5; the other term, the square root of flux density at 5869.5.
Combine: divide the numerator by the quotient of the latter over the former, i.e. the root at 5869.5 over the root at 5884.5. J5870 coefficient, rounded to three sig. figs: 3.79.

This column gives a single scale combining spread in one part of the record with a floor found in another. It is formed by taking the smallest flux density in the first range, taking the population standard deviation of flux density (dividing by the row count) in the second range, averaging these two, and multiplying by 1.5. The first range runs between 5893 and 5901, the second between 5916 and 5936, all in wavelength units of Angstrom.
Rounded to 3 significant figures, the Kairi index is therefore 10.1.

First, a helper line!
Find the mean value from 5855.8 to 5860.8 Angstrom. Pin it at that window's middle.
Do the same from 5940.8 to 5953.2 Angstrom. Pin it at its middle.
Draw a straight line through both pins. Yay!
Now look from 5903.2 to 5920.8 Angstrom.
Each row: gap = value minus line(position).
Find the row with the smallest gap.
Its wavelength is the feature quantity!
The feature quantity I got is 5912.0 Angstrom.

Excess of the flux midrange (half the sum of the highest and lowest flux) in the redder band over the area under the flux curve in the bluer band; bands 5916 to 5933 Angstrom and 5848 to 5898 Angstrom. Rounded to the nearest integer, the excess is -712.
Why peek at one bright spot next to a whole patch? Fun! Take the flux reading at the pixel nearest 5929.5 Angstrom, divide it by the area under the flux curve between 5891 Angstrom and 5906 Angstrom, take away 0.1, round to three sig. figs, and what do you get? -0.0340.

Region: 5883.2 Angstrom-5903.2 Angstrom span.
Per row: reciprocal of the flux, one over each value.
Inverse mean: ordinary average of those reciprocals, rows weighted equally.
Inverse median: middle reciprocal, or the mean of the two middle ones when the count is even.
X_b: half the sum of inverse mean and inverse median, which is 0.0713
